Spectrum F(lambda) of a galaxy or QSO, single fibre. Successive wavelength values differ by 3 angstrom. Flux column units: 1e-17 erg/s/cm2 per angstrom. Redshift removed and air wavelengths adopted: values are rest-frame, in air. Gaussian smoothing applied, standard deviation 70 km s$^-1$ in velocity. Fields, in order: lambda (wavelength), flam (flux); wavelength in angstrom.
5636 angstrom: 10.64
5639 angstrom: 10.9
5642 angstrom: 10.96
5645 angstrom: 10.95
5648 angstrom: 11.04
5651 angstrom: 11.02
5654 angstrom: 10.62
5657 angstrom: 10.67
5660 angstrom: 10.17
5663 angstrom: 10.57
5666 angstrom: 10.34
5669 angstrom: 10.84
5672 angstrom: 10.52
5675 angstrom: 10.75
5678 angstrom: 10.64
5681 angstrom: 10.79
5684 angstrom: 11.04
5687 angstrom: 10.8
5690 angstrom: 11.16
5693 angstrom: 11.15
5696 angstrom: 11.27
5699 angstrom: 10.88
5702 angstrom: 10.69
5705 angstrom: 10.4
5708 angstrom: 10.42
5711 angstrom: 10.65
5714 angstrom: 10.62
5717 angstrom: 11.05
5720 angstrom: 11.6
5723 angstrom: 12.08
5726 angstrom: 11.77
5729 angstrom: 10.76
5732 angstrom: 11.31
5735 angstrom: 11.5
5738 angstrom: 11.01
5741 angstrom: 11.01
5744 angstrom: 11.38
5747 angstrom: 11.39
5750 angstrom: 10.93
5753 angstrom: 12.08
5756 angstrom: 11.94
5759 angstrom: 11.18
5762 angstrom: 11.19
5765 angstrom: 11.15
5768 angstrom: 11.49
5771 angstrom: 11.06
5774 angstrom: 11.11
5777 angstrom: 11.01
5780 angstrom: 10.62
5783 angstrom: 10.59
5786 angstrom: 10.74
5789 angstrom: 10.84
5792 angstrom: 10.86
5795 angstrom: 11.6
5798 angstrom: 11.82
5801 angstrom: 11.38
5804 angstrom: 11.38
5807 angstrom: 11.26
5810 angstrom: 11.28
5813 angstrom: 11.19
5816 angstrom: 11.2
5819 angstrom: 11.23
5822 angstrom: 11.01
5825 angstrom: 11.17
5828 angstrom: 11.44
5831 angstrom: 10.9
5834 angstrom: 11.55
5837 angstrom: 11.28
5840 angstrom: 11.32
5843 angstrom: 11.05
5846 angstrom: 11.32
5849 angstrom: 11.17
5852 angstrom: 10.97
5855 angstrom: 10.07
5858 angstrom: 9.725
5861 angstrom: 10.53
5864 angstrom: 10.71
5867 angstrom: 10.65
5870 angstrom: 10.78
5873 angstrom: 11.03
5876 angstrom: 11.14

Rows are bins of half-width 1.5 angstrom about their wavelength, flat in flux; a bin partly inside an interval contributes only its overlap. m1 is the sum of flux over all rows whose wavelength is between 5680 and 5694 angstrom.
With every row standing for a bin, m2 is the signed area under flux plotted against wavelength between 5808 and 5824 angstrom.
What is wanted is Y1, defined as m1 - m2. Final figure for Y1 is -124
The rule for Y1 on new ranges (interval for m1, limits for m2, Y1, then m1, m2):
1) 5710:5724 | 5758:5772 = -101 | 56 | 157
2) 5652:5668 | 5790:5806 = -130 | 52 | 182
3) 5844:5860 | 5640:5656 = -121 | 53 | 175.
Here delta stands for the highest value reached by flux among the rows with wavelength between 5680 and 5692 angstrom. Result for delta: 11.16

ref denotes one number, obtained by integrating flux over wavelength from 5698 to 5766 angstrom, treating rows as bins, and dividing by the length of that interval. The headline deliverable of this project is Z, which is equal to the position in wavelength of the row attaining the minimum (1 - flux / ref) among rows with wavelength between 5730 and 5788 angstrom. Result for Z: 5753 angstrom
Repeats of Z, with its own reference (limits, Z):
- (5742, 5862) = 5753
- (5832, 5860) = 5834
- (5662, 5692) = 5690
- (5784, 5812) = 5798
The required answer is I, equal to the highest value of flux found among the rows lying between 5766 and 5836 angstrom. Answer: 11.82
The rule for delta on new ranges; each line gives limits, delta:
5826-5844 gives 11.55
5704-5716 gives 10.65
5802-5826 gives 11.38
